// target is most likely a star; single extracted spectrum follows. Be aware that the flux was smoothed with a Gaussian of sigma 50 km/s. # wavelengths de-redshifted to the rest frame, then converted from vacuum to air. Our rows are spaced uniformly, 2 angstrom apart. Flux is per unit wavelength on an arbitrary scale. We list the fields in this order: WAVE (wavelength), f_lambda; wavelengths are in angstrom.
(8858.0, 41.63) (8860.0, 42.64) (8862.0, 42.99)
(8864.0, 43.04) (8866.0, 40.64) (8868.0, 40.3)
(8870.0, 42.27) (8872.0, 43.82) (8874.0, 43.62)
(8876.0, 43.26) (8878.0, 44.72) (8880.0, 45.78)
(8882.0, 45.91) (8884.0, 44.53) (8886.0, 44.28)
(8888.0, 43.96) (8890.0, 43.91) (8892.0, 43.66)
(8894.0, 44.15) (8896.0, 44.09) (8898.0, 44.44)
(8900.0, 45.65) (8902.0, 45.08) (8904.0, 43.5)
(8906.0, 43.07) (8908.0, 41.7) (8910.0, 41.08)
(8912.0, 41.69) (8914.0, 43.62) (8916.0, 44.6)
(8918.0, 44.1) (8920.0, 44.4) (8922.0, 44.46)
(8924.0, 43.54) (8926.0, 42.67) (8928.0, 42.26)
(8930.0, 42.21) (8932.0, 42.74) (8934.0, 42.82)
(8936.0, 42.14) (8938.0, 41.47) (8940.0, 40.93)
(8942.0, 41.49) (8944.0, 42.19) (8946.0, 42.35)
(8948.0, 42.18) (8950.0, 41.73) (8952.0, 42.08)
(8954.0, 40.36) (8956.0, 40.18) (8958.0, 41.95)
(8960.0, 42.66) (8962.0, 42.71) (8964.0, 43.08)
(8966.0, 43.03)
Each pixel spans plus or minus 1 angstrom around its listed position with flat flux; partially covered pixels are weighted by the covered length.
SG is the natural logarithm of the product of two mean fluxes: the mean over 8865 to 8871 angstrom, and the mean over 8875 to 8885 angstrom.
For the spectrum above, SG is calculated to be 7.52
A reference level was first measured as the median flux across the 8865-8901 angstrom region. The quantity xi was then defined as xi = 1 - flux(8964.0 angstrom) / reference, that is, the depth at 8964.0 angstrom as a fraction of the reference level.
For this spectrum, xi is 0.02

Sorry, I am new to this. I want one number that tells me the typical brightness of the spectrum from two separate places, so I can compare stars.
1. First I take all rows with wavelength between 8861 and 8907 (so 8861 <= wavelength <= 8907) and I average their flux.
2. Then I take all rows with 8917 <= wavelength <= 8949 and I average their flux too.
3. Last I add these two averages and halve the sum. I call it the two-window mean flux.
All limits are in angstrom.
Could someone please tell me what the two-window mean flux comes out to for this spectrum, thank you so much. 43.2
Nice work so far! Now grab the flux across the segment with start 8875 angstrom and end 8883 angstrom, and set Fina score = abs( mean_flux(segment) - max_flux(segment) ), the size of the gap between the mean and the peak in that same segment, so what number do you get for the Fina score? 0.99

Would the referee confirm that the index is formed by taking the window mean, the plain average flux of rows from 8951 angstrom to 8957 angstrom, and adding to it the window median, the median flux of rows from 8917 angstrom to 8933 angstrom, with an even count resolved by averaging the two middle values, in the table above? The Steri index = 84.0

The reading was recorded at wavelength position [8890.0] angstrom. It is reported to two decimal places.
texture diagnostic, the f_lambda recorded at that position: 43.91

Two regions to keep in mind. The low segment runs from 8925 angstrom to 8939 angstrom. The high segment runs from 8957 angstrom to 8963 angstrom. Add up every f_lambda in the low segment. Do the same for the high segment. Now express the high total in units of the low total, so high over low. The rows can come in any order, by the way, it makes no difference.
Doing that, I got 0.43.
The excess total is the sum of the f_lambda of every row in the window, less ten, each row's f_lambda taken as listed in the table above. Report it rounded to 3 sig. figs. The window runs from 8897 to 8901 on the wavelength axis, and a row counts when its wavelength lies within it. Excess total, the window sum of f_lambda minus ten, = 80.1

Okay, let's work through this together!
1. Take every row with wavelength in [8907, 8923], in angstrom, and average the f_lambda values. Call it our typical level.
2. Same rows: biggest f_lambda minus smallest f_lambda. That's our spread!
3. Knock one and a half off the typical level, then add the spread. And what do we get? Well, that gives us 45.2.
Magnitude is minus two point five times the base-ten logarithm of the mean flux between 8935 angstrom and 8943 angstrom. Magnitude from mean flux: -4.05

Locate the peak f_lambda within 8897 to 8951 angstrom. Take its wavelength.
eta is 8900.0 angstrom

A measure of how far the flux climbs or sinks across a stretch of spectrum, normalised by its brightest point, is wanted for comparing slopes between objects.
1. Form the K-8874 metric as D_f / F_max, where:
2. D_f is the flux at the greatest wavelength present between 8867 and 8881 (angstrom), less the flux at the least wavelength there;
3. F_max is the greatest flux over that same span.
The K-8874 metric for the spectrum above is 0.12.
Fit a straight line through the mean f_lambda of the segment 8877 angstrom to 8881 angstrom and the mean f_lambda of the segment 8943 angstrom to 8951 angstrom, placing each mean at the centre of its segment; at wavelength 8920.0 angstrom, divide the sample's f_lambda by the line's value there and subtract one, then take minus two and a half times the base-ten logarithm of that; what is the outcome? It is 4.0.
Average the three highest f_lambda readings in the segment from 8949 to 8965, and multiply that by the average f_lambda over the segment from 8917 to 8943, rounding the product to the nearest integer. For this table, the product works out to 1829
